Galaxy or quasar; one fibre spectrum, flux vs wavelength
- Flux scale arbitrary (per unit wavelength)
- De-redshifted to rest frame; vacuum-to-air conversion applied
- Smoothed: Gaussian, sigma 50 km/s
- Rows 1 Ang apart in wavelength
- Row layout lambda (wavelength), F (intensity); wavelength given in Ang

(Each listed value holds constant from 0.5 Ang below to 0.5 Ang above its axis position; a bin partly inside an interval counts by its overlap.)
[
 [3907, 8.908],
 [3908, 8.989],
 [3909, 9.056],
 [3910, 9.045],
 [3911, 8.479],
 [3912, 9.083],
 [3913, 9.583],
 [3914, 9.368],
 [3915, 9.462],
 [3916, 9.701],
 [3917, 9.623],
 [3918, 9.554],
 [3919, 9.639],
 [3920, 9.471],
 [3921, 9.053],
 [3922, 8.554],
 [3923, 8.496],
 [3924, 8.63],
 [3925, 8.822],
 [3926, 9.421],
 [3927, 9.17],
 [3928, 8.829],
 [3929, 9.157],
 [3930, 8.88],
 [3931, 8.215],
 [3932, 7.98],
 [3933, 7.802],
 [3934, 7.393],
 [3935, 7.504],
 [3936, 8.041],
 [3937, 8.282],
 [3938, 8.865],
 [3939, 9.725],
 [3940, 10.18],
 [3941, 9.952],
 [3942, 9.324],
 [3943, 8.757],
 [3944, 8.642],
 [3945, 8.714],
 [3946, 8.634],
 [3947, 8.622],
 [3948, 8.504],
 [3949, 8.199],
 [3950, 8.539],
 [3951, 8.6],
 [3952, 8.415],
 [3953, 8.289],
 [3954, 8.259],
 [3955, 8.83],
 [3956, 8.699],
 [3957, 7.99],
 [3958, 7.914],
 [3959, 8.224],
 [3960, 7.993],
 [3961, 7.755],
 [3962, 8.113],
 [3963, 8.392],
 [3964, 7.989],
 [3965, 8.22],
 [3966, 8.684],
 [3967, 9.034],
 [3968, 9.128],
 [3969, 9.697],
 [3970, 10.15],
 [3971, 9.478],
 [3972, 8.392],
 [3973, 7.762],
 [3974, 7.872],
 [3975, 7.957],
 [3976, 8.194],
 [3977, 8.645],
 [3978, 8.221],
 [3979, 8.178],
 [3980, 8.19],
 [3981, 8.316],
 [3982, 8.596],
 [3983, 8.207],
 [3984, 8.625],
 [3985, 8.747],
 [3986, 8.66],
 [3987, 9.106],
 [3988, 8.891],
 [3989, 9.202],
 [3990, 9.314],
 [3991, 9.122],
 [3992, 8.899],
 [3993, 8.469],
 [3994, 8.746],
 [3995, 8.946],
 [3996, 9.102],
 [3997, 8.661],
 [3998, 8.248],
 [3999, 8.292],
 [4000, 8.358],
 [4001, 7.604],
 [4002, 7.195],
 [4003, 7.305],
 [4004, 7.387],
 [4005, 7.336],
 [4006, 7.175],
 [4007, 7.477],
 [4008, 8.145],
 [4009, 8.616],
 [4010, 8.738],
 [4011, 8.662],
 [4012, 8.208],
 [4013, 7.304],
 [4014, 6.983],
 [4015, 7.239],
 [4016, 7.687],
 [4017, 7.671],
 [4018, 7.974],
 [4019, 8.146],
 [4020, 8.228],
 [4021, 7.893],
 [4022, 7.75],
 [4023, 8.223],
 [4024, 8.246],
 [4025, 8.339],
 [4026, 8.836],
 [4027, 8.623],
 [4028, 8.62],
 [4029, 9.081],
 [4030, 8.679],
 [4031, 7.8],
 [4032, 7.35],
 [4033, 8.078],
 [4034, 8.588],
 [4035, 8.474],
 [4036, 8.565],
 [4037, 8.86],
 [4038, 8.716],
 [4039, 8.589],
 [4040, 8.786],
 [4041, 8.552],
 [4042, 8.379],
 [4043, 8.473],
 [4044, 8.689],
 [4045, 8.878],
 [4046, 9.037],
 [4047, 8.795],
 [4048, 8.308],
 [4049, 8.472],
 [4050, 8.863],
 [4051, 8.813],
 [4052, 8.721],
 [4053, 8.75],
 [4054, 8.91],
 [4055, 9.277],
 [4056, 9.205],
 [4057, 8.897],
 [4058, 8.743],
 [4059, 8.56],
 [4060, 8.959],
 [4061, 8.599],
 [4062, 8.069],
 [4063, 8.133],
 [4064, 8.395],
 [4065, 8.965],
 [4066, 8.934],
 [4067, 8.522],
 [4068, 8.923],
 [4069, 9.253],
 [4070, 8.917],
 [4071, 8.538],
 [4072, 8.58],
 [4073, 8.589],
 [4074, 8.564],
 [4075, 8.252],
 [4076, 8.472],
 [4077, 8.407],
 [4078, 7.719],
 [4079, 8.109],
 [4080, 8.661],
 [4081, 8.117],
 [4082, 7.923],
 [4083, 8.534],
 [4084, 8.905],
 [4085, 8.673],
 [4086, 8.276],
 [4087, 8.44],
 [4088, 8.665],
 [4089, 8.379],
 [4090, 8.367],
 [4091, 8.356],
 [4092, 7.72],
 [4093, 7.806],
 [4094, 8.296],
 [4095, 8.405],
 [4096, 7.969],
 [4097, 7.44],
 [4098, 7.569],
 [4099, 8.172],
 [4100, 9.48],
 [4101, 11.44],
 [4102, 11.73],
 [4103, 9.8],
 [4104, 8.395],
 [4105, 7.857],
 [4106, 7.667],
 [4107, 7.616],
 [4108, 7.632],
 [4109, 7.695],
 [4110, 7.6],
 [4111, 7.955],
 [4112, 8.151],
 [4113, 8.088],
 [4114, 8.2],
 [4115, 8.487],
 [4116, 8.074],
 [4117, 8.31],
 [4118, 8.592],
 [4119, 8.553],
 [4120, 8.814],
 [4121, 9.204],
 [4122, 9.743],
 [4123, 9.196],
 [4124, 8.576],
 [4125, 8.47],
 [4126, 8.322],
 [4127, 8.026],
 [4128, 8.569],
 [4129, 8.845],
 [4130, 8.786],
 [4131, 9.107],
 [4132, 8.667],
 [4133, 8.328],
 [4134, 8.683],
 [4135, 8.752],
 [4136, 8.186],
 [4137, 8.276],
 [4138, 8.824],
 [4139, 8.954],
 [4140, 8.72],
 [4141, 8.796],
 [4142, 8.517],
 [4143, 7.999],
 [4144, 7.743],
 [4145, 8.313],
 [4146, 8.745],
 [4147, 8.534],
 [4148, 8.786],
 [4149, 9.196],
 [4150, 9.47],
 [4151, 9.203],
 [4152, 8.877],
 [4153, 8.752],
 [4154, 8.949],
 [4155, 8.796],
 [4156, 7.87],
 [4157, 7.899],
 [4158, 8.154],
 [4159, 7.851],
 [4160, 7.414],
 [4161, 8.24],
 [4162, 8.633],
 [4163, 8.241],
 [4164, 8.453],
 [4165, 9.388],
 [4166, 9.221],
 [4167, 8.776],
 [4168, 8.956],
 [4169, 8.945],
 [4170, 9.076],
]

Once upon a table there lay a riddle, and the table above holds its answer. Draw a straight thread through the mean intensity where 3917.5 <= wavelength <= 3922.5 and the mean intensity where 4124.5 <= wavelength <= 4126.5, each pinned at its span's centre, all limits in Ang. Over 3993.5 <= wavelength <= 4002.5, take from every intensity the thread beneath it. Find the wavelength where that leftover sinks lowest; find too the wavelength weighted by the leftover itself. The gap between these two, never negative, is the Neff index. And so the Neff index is 1.7 Ang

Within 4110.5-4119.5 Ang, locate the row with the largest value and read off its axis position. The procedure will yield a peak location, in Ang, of 4118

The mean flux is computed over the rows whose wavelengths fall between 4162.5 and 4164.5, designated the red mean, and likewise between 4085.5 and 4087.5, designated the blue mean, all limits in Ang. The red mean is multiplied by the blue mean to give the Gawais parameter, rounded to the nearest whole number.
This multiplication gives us 70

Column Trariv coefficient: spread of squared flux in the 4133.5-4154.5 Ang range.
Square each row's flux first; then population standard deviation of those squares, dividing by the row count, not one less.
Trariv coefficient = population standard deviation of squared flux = 6.9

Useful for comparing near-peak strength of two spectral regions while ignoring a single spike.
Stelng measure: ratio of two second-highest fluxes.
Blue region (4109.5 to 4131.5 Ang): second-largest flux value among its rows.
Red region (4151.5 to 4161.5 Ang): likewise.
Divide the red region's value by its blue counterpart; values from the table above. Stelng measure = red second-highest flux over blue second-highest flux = 0.96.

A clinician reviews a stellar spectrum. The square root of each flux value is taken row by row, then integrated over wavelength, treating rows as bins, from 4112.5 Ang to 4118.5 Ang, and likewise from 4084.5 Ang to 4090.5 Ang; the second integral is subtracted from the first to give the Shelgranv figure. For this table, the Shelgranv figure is -0.2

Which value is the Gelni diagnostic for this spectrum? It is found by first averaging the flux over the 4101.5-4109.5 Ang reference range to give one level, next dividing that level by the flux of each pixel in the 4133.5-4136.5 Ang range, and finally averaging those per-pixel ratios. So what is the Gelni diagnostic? 1.00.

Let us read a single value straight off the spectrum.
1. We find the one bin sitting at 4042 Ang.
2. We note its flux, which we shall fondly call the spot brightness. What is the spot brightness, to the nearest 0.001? 8.379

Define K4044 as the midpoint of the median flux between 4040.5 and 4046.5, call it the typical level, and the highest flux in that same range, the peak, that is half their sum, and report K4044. 8.83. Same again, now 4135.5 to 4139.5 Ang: 8.75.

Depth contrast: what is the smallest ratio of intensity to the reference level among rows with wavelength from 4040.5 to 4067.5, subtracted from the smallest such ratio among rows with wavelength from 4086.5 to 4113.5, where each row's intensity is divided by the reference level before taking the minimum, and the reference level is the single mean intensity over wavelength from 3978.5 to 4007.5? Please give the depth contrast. -0.08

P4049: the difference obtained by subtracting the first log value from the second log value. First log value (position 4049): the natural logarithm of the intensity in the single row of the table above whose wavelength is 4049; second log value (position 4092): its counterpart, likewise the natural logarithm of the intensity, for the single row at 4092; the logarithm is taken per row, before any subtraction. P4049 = -0.093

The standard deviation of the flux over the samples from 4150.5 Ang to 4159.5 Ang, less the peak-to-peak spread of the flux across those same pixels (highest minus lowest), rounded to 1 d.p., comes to -0.8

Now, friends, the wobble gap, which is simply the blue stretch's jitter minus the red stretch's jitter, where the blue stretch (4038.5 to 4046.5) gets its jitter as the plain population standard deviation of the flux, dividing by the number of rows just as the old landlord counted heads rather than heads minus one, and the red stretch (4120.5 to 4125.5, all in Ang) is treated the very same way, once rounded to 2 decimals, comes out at -0.26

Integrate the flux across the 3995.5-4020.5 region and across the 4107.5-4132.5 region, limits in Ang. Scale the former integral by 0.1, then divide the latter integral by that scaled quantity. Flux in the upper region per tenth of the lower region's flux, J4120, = 10.7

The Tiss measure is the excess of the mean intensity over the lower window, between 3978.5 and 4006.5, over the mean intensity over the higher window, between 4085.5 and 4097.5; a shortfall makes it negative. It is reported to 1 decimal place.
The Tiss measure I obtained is 0.2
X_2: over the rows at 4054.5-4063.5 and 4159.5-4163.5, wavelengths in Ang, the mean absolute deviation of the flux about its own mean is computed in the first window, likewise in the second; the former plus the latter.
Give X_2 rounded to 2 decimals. 0.69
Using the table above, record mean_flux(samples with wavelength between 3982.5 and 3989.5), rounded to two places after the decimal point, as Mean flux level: 8.78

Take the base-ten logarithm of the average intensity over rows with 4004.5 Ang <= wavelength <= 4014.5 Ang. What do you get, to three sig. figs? 0.896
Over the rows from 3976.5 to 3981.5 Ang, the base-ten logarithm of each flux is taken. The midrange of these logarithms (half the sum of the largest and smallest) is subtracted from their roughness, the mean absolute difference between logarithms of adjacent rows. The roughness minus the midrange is -0.917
